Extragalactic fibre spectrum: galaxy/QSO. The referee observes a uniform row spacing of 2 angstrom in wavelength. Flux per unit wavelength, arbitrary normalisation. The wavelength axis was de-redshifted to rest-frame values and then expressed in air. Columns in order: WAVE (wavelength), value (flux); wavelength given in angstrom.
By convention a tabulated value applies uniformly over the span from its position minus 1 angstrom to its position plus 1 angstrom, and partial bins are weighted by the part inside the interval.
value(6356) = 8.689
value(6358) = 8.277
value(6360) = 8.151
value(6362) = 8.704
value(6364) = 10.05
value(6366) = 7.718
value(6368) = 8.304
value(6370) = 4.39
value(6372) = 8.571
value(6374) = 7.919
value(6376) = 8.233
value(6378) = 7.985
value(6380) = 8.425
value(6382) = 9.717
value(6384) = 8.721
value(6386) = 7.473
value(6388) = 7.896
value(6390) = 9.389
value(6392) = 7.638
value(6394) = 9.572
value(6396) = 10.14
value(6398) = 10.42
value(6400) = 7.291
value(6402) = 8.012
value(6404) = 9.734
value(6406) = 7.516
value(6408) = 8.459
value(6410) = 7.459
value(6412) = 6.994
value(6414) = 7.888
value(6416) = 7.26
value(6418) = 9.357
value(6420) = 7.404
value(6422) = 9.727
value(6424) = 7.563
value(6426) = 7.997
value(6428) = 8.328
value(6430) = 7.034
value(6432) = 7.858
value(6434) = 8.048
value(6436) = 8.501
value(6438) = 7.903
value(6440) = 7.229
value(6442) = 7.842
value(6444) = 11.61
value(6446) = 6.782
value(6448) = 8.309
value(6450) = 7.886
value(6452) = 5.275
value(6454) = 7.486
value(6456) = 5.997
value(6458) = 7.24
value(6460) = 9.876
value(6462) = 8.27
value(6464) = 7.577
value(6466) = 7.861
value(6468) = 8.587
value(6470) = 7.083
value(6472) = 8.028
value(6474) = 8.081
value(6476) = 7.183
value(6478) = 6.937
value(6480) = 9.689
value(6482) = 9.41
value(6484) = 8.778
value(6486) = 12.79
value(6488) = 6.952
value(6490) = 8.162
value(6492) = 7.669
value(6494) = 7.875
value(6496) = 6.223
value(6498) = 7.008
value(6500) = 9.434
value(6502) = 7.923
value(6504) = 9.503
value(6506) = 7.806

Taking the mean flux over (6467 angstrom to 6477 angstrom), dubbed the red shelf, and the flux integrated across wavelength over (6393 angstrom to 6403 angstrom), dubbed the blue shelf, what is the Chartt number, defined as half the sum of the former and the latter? 49.3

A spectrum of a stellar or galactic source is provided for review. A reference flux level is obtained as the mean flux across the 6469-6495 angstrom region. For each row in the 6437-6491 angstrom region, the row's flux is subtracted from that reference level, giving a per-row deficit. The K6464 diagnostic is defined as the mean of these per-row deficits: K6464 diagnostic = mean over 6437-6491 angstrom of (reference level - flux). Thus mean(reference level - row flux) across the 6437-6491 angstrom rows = 0.3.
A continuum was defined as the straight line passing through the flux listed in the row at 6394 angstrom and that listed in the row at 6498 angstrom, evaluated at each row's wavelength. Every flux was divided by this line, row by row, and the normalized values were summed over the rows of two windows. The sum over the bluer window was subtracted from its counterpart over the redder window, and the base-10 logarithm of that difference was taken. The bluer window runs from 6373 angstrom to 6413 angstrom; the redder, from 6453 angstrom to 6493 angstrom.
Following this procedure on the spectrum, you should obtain 0.6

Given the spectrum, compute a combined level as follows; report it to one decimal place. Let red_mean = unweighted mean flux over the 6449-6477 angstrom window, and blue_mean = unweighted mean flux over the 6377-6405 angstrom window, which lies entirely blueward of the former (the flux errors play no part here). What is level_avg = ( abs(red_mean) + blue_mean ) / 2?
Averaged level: 8.2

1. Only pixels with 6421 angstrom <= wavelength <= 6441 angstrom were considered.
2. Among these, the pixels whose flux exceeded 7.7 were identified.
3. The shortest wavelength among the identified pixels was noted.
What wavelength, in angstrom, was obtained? 6422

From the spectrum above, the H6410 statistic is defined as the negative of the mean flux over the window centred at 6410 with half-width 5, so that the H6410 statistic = -7.7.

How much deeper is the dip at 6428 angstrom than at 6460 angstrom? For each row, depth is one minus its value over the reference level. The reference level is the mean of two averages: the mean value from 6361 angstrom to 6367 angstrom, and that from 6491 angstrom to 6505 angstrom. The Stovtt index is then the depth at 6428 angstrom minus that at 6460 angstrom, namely 0.18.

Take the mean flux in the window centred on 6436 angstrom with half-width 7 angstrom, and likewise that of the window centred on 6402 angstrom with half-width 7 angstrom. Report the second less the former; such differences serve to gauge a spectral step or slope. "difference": 1.0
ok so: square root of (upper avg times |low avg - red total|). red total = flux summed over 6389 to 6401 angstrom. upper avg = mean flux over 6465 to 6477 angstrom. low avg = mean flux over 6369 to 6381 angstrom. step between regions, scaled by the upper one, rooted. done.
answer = 19.1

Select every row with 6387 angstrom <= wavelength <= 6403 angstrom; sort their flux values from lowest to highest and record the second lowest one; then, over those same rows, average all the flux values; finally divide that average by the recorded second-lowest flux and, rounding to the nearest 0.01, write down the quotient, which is 1.15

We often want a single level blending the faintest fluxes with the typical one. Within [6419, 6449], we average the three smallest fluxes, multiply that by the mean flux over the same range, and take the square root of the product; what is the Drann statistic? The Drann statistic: 7.6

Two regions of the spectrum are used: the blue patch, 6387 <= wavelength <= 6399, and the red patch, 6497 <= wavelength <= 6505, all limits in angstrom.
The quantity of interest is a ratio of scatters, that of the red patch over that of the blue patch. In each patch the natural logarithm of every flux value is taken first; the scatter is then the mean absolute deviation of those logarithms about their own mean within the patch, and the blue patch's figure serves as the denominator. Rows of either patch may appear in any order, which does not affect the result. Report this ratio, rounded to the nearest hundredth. 1.12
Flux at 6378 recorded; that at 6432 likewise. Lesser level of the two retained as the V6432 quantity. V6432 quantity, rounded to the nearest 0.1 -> 7.9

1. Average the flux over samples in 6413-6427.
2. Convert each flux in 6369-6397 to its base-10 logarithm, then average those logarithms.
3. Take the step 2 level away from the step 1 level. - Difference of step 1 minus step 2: 7.26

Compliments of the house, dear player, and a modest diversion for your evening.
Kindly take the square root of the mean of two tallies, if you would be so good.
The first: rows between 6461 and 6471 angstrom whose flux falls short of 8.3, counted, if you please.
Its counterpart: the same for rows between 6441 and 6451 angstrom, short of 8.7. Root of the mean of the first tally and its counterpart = 2.00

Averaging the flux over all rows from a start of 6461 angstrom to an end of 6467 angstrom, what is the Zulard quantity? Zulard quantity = 7.9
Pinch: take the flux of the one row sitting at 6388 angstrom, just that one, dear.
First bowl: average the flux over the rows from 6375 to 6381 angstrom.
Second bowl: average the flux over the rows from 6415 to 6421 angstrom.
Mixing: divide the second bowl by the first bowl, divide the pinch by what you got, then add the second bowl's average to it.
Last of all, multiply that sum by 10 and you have 161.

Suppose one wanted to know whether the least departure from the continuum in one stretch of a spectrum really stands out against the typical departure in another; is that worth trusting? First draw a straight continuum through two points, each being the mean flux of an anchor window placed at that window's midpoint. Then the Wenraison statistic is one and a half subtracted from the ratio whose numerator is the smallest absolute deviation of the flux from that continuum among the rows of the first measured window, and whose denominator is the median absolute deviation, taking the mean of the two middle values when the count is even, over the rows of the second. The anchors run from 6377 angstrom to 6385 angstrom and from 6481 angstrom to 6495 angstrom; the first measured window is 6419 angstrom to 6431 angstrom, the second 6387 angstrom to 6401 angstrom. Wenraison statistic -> -1.11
